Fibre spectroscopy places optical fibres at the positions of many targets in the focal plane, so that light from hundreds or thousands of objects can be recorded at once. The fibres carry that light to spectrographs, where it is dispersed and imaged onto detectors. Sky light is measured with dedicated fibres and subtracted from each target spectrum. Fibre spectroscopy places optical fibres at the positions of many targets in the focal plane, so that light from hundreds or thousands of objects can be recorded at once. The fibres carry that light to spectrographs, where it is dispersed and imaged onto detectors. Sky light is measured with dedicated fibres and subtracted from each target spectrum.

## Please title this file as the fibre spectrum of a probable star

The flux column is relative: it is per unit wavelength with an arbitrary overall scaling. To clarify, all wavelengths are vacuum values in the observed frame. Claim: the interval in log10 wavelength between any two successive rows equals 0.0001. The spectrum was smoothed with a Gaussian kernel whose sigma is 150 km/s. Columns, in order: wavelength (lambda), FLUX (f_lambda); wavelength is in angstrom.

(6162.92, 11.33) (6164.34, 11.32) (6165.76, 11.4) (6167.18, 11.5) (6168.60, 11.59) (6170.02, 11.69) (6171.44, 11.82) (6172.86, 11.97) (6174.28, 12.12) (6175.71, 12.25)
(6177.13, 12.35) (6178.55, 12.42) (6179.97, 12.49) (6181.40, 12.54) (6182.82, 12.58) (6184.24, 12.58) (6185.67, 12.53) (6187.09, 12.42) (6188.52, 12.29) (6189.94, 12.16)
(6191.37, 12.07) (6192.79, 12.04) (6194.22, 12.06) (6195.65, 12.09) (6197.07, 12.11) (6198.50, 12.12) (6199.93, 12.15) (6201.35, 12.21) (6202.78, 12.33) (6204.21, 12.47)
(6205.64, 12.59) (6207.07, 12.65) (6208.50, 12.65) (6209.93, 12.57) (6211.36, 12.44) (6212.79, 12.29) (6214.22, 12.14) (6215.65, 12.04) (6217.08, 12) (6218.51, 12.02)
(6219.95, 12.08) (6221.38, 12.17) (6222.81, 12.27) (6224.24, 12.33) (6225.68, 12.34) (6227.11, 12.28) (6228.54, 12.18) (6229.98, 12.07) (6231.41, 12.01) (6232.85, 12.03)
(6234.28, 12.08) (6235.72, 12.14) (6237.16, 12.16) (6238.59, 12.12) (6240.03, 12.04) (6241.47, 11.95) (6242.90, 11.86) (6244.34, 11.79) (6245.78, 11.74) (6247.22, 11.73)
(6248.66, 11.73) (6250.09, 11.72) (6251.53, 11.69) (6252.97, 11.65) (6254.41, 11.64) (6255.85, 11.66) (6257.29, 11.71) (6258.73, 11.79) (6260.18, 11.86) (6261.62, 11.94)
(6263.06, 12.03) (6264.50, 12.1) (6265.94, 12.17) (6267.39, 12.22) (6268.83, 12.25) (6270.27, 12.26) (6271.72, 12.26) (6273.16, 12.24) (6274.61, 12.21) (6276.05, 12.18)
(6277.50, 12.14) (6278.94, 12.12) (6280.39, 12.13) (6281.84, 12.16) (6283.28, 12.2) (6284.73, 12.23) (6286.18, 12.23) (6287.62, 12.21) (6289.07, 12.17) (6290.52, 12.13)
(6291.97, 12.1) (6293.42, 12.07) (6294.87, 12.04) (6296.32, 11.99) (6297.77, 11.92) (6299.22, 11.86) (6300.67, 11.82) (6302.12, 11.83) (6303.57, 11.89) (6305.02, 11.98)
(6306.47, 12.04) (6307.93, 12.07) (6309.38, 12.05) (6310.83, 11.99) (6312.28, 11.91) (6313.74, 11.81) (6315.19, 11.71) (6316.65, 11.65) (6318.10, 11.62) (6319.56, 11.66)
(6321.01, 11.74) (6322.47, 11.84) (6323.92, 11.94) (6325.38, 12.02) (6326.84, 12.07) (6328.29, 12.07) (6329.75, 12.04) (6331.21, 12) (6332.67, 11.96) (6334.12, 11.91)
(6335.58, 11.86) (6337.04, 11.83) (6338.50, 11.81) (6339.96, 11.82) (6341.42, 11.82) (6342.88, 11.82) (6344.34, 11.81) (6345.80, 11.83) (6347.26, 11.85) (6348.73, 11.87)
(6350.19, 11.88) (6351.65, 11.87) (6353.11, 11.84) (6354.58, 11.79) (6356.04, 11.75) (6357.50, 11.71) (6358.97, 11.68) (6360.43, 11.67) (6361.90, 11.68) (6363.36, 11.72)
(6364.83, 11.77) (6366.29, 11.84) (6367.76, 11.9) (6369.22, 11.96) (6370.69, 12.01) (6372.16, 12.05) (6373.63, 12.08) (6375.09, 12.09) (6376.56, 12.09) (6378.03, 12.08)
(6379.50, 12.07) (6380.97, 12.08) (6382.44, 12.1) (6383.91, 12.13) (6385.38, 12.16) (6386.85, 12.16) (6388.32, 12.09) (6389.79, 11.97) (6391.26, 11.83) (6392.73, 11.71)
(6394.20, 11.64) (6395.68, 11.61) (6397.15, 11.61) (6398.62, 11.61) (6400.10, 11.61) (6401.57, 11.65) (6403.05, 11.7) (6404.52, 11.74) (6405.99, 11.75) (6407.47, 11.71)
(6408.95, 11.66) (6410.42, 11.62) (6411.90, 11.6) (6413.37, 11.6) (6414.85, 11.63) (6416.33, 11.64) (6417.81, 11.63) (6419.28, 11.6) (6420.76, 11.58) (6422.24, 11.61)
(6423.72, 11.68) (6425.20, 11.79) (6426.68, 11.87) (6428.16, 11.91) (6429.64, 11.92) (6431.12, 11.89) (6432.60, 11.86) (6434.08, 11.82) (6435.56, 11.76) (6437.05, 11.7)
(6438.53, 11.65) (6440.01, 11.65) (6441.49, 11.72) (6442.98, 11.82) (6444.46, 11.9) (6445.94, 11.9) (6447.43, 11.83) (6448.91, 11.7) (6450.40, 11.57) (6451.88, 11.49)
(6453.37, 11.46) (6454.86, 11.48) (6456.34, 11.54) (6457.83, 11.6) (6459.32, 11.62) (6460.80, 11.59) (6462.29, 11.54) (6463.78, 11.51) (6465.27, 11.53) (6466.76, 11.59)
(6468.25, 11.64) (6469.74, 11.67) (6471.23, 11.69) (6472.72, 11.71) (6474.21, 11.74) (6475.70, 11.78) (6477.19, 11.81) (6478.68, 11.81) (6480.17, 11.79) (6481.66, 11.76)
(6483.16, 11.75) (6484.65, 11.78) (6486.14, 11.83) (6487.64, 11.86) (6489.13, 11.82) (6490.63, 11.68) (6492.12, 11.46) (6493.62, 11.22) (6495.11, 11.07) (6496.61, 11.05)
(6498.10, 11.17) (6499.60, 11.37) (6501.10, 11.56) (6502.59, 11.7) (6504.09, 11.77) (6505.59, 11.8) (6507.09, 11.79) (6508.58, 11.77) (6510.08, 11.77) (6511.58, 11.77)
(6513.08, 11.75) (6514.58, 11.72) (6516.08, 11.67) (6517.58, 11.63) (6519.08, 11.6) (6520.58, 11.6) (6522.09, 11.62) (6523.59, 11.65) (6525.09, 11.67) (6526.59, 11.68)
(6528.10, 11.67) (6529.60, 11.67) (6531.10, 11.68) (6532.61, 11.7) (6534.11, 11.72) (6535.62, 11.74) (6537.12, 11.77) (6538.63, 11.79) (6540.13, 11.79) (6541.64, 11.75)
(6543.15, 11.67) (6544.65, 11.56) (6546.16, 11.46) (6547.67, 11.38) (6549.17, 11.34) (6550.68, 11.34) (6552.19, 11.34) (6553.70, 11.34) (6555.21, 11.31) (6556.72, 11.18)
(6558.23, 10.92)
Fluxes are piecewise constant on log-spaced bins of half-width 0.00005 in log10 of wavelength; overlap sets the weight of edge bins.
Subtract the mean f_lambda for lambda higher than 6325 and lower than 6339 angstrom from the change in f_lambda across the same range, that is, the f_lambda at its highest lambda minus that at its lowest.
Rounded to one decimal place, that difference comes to -12.2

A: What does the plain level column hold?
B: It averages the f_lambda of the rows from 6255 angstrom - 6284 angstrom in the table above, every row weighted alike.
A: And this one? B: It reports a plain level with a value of 12.08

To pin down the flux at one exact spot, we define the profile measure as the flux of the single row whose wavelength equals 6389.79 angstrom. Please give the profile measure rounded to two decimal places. 11.97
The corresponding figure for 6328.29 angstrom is 12.07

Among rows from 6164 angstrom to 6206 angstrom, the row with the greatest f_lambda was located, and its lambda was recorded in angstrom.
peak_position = 6205.64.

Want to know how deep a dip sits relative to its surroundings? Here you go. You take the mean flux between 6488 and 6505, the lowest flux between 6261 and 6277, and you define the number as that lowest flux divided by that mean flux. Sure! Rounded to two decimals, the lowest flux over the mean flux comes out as 1.04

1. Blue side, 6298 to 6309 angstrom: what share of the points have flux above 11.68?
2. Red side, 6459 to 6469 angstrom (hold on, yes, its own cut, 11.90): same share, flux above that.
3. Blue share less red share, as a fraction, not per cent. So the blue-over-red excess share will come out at 1.0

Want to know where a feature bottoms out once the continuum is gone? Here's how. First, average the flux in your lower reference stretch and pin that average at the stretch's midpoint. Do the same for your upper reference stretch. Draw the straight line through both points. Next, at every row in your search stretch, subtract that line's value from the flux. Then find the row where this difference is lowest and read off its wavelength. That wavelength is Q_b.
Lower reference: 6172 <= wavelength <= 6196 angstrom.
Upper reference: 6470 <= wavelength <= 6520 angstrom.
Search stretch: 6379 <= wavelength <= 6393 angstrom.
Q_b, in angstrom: 6392.73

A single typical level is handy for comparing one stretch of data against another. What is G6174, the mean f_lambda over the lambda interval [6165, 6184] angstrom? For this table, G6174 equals 12.1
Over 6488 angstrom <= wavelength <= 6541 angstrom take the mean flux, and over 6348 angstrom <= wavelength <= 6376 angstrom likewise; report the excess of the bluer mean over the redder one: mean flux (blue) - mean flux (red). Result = 0.2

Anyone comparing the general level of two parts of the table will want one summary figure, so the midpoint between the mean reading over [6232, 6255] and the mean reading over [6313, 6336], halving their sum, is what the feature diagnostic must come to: 11.9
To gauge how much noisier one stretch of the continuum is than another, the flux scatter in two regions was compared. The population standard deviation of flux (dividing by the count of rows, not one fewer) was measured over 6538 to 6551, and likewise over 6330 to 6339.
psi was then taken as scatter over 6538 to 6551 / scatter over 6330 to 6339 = 2.6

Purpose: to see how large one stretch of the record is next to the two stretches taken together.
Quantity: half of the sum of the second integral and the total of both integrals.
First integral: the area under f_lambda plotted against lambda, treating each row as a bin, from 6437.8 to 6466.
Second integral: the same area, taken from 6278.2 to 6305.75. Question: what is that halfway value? 496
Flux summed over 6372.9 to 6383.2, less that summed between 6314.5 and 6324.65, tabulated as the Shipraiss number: 2.4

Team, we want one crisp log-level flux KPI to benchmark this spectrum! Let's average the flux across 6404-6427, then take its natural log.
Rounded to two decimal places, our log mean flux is 2.46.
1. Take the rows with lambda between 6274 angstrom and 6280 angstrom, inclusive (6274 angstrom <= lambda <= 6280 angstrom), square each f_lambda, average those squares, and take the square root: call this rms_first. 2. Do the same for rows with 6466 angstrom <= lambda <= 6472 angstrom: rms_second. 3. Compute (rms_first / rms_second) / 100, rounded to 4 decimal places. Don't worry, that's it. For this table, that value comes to 0.0104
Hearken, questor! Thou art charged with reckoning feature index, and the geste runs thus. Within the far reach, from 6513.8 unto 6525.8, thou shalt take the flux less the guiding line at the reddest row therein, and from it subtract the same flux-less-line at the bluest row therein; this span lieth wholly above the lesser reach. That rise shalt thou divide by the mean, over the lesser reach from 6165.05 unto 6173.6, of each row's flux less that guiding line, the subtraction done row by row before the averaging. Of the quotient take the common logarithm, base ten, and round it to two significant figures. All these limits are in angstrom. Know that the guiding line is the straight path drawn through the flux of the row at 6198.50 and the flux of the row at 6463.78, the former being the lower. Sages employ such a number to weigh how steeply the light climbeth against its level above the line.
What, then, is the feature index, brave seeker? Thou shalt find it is -1.3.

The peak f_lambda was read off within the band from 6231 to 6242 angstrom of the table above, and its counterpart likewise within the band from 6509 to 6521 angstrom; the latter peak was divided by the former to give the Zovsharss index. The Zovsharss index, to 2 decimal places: 0.97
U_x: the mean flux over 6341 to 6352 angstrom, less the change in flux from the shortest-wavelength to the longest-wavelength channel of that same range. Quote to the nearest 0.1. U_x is 11.8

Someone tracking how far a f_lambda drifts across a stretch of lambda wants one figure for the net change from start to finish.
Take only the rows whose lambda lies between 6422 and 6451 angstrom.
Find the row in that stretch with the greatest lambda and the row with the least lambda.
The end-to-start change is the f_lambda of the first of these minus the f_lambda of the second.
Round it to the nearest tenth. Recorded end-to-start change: 0.0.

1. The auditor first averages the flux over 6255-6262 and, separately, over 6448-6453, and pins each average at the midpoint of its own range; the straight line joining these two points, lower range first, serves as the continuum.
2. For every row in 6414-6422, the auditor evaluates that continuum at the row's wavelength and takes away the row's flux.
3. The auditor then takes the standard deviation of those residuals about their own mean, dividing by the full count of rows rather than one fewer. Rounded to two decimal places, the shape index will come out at 0.02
